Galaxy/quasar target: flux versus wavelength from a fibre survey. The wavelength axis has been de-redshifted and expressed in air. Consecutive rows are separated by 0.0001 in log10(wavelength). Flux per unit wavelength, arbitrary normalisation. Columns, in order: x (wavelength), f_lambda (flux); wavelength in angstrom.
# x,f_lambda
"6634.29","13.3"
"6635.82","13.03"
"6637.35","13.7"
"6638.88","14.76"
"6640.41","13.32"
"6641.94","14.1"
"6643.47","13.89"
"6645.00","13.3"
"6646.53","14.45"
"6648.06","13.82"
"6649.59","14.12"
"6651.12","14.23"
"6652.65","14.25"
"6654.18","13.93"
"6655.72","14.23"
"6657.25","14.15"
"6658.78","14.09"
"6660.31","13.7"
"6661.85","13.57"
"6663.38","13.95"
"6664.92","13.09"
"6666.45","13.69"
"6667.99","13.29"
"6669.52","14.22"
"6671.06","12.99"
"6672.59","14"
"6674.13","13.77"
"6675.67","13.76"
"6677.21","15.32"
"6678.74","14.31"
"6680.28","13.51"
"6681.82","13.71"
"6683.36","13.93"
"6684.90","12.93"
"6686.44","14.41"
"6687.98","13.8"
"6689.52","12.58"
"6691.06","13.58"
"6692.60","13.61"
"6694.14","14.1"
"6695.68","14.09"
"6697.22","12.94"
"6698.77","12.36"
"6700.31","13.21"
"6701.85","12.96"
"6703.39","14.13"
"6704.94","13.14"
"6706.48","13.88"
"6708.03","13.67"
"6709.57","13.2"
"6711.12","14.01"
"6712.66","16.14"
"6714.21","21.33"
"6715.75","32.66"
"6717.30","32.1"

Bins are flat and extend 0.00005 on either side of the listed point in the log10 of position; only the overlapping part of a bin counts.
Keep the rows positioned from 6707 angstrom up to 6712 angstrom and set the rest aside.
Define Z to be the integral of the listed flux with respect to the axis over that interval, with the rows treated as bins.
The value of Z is 68.5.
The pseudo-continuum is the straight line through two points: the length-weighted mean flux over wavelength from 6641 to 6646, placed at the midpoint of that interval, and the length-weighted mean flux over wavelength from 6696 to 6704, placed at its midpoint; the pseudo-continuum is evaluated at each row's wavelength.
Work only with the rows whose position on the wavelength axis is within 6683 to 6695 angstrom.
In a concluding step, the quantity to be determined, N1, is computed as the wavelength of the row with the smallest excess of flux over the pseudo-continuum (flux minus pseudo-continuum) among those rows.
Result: 6689.52 angstrom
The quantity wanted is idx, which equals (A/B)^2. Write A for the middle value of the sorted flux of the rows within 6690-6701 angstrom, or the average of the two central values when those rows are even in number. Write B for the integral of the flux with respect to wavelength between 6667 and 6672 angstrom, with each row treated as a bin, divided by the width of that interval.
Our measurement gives 1.01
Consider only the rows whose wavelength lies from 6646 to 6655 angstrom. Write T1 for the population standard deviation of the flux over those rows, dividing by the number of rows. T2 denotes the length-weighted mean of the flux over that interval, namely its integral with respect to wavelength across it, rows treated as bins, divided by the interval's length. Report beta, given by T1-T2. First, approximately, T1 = 0.21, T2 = 14.1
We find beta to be -13.9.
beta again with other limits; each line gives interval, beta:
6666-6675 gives -13.2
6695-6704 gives -12.6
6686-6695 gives -13.1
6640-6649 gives -13.4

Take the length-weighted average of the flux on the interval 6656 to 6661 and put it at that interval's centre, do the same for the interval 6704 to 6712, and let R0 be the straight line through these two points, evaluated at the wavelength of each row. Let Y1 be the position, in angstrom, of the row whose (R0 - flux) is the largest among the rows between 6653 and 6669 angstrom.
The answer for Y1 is 6664.92 angstrom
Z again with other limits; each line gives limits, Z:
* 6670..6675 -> 68.1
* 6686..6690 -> 54.4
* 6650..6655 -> 70.6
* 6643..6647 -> 55.4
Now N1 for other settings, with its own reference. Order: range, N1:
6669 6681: 6671.06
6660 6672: 6671.06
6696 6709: 6698.77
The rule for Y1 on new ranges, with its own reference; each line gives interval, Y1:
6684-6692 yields 6689.52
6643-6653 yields 6645.00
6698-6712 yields 6698.77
